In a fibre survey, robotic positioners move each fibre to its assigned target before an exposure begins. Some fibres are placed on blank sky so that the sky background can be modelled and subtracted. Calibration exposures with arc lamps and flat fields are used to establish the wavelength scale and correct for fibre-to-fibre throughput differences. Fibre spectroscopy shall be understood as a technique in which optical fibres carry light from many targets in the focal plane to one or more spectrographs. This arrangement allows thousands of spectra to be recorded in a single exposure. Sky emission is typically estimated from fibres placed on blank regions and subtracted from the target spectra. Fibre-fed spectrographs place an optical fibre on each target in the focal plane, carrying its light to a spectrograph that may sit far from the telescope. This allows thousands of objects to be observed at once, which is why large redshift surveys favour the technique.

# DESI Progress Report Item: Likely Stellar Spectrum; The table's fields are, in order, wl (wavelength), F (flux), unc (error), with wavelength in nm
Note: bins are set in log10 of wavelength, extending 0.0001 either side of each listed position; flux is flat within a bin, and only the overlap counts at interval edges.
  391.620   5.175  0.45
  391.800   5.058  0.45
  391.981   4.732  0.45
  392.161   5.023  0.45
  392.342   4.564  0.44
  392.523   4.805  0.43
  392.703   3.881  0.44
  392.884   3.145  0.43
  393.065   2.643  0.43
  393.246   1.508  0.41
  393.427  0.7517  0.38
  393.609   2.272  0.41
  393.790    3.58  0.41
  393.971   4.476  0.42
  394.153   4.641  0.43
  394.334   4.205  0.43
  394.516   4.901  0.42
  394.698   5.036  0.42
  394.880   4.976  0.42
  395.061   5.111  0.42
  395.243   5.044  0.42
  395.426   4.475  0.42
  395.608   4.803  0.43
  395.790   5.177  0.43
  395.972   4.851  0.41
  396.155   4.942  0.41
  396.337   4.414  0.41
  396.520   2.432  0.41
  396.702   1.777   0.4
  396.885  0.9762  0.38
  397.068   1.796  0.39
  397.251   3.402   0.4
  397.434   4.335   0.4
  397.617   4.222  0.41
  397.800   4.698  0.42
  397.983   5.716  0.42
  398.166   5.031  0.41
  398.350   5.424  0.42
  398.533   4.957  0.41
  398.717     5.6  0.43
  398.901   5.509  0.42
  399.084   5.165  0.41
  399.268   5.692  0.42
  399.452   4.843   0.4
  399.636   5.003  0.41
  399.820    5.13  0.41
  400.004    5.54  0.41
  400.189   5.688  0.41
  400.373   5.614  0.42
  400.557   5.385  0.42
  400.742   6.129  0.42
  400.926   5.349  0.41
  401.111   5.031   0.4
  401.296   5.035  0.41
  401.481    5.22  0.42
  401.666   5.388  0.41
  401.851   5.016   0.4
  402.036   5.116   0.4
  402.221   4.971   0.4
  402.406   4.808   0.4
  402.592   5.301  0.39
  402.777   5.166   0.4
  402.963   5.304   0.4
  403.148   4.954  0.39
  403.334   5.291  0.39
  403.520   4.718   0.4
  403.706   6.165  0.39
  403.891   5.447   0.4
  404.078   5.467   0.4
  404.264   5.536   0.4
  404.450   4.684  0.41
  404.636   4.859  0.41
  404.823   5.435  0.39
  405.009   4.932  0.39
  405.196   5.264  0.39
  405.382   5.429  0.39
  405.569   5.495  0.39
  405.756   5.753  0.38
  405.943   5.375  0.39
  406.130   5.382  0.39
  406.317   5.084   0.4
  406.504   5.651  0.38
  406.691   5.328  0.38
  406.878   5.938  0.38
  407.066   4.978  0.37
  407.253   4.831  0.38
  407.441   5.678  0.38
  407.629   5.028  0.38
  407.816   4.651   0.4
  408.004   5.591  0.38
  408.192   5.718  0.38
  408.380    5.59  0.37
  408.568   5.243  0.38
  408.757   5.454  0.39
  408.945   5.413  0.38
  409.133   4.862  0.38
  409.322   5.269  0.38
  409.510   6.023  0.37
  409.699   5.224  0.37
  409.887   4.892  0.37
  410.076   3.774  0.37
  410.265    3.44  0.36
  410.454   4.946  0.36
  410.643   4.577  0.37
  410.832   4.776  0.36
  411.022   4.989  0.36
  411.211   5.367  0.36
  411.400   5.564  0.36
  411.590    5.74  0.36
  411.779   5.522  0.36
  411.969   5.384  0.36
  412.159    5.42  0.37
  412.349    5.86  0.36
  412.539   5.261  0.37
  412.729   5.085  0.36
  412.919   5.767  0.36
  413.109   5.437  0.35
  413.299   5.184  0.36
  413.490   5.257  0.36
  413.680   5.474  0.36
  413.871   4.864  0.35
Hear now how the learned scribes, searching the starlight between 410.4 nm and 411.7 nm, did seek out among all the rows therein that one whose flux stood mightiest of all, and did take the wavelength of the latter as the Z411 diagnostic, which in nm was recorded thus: 411.590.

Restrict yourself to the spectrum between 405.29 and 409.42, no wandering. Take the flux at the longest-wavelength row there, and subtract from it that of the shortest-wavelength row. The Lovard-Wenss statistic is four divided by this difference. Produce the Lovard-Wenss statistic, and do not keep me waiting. -25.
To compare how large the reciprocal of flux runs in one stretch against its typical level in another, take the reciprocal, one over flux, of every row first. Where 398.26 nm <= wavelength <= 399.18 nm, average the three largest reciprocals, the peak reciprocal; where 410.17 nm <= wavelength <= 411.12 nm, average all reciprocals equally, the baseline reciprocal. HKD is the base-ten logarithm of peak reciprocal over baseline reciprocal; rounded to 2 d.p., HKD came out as -0.06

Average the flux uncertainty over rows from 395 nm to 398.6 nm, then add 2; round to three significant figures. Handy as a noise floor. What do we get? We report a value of 2.41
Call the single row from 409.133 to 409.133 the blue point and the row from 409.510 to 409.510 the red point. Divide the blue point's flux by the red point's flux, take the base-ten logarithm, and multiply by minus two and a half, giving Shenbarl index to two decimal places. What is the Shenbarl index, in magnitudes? 0.23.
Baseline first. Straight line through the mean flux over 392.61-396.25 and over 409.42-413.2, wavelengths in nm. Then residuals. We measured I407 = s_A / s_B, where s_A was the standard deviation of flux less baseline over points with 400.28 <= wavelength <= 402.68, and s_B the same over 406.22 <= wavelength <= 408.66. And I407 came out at 0.94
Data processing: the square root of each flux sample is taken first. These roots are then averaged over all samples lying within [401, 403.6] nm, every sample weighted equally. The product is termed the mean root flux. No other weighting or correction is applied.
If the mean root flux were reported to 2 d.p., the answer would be 2.26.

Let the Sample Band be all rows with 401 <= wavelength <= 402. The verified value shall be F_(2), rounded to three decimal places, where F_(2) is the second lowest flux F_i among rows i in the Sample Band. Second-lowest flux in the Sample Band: 5.031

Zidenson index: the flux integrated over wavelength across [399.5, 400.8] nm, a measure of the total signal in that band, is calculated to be 7.1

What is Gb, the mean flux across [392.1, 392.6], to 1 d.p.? 4.8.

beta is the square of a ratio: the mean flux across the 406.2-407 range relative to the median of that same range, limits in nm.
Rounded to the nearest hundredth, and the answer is 1.00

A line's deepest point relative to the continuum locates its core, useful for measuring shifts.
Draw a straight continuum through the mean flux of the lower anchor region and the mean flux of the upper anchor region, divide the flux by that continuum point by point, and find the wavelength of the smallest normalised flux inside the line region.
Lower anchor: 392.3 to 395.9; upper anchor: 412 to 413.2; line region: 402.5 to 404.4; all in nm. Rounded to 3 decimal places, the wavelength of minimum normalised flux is 403.520 nm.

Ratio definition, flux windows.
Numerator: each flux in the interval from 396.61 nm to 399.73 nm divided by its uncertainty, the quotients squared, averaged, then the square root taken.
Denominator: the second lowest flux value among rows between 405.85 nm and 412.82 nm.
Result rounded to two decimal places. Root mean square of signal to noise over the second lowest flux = 2.94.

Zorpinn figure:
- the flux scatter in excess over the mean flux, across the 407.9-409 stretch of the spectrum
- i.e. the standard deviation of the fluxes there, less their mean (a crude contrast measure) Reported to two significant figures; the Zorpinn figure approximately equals -5.3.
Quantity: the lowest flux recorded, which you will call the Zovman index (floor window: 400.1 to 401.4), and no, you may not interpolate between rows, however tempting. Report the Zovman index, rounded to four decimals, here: 5.0310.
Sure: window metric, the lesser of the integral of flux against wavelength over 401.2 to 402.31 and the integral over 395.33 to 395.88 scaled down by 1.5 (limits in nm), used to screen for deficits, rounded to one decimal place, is 1.8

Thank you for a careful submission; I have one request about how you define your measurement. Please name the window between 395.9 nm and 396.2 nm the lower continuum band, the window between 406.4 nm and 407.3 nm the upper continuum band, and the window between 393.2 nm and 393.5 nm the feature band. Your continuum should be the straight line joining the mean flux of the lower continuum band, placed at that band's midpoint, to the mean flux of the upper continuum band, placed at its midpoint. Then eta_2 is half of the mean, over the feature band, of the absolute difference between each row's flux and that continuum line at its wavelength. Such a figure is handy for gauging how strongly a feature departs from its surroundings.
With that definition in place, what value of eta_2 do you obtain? 1.83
